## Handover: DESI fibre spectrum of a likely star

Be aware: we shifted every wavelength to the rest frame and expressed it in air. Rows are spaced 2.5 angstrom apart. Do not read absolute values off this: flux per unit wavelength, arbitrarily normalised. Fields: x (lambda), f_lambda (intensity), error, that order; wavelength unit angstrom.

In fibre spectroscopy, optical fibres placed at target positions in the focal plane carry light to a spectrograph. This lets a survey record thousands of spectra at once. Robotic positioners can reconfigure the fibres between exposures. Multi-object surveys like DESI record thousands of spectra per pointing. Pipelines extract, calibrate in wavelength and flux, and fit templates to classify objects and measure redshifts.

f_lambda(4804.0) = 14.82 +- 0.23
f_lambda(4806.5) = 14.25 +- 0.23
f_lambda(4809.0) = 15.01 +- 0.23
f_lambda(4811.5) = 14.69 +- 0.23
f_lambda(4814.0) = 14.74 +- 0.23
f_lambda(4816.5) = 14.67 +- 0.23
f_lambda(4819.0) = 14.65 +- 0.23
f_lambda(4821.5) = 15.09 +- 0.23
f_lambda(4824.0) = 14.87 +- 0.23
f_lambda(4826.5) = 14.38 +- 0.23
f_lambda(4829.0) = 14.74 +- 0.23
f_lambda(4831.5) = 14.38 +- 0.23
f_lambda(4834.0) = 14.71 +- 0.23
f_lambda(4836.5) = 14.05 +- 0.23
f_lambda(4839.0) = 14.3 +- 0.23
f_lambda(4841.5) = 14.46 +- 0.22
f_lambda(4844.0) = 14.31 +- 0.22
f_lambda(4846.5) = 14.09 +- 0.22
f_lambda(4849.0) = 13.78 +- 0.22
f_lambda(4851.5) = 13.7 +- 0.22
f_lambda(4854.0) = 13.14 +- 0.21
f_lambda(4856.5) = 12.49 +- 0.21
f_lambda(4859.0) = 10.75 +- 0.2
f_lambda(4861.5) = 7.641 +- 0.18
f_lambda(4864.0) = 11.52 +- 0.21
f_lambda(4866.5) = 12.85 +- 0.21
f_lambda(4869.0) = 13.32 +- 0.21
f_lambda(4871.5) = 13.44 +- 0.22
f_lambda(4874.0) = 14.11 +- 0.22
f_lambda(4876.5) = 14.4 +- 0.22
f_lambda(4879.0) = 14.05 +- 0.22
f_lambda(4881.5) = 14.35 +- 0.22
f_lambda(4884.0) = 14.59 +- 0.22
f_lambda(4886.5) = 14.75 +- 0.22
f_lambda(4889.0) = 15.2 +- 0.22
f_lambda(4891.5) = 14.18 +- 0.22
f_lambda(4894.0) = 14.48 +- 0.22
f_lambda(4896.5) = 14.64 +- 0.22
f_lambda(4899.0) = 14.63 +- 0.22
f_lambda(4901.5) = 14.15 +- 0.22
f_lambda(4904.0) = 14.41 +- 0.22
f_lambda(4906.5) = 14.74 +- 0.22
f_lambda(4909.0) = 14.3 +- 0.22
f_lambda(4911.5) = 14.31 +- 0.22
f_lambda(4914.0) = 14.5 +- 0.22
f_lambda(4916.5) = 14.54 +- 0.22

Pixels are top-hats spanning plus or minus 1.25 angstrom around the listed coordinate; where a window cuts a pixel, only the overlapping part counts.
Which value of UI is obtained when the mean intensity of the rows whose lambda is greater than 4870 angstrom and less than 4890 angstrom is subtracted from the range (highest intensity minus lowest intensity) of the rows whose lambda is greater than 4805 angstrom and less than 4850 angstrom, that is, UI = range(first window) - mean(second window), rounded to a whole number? -13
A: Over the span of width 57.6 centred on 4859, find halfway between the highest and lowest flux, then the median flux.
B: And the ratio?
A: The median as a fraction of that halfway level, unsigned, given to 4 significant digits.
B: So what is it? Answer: 1.255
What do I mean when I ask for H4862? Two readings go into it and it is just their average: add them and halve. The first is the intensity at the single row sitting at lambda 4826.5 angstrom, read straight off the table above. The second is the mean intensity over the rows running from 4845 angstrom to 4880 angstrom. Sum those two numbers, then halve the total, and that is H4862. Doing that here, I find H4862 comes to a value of 13.59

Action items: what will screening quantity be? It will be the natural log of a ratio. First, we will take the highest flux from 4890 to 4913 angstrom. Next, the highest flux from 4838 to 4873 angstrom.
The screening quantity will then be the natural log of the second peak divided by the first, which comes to -0.019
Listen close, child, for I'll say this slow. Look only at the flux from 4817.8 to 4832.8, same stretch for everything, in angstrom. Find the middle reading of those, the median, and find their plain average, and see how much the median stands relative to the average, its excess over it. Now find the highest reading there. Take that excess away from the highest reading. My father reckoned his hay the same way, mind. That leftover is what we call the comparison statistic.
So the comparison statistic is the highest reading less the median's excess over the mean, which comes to 15.1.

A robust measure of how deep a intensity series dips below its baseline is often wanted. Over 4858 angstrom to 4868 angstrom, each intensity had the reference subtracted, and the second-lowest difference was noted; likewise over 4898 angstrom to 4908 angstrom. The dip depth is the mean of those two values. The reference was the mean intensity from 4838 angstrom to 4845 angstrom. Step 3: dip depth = -1.8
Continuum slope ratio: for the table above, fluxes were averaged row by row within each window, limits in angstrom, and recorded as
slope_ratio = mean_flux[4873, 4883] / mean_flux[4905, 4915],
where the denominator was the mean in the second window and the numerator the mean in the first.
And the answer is 0.98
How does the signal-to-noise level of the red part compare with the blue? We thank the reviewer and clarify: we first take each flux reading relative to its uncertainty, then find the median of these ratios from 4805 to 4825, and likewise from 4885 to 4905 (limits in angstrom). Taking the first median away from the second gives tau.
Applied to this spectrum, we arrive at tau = 2.2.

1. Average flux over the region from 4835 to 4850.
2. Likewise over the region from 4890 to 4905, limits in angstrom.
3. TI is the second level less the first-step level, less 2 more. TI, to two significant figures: -1.8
